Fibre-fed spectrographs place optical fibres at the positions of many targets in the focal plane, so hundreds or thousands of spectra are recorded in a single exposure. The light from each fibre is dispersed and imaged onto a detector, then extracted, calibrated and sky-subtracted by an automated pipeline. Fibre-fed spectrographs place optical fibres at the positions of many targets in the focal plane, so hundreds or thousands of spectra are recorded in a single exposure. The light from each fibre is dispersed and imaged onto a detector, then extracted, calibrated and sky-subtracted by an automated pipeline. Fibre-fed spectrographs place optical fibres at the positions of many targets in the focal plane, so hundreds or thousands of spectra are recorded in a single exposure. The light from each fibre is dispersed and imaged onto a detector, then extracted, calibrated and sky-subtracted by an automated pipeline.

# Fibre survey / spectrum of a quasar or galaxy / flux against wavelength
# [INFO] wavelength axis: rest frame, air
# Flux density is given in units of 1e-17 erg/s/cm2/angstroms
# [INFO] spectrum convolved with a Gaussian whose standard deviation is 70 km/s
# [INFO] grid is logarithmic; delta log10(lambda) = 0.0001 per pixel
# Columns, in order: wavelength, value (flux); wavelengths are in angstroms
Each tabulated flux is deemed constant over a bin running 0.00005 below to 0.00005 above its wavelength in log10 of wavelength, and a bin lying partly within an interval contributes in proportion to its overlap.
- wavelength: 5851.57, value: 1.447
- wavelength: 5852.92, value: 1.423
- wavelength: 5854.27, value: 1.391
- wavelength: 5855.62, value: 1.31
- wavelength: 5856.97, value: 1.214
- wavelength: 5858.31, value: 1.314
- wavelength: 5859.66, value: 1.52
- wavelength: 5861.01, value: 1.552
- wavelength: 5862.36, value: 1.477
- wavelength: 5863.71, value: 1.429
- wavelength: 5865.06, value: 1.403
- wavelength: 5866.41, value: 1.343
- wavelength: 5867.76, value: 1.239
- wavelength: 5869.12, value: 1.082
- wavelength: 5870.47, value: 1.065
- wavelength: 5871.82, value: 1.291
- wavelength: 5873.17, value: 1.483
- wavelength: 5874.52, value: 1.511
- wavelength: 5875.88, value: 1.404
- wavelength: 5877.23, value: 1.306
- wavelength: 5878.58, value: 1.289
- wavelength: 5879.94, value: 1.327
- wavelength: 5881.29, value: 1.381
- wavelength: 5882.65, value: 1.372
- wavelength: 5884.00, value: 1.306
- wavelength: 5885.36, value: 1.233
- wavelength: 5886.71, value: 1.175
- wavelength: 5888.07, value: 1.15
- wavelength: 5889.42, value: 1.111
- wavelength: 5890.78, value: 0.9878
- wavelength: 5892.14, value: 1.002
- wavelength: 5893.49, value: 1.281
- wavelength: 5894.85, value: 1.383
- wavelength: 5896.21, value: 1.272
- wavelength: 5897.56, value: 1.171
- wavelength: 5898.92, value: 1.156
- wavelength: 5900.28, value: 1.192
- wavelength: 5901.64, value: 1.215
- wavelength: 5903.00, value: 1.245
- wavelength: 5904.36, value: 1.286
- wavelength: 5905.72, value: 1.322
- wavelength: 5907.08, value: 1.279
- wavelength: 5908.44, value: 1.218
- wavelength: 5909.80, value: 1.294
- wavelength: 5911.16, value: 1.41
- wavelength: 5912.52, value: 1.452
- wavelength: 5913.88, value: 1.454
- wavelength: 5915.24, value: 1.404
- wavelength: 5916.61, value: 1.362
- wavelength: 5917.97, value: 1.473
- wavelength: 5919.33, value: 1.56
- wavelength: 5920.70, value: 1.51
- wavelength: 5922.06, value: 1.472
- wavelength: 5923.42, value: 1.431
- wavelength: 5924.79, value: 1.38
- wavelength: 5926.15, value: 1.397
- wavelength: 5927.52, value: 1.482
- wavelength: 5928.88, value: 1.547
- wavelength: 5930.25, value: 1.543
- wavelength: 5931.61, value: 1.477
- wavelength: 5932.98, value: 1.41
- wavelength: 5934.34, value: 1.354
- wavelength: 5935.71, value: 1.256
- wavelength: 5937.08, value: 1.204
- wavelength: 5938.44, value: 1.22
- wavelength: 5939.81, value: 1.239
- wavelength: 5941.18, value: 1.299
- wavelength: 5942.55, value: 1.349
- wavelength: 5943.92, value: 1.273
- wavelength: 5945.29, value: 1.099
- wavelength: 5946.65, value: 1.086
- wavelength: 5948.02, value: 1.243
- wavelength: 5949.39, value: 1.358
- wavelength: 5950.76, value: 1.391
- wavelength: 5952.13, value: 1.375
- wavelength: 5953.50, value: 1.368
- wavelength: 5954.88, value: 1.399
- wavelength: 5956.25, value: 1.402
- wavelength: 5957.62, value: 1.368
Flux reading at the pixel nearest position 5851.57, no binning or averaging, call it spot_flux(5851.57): 1.447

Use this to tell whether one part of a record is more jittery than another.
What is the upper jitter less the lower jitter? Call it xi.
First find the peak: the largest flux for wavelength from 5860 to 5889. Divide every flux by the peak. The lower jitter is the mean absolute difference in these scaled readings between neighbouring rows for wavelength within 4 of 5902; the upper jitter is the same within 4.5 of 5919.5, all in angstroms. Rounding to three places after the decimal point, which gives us 0.018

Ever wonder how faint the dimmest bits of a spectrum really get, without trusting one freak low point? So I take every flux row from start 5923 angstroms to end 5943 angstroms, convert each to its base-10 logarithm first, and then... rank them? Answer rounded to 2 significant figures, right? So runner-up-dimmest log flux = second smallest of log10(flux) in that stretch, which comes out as 0.086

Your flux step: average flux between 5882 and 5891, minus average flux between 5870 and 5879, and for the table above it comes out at -0.14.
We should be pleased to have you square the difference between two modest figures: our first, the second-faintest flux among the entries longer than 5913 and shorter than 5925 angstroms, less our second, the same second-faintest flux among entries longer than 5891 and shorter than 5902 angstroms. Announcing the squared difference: 0.05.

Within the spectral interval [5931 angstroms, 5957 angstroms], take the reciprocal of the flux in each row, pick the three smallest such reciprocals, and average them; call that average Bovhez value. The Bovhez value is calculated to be 0.700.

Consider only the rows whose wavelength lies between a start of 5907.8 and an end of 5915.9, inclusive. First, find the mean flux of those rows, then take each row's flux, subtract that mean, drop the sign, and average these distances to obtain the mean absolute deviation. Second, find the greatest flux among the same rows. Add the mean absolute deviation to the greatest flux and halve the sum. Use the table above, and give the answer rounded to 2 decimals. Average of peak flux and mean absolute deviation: 0.77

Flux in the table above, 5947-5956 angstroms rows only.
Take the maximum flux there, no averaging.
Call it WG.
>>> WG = 1.399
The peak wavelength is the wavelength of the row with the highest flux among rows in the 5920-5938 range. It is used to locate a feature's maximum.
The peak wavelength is 5928.88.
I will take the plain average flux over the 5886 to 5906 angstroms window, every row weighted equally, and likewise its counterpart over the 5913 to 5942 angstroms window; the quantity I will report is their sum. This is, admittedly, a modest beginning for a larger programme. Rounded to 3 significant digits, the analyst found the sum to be 2.60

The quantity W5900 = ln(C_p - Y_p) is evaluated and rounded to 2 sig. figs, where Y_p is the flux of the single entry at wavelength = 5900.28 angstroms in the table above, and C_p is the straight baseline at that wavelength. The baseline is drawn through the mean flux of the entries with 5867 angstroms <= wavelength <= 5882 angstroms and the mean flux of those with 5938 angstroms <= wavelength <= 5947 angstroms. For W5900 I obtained -2.5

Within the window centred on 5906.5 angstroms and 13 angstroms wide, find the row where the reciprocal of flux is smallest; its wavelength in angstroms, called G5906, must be 5912.52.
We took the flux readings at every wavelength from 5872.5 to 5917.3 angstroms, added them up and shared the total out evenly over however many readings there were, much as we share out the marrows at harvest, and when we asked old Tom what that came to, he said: 1.29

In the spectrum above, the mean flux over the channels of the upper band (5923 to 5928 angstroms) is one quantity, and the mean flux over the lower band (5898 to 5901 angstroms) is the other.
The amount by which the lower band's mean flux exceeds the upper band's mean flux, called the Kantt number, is -0.25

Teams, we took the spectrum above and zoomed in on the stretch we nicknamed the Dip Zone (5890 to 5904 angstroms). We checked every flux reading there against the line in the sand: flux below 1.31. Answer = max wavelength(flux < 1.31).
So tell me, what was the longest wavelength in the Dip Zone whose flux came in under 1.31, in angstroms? 5903.00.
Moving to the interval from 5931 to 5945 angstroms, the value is 5943.92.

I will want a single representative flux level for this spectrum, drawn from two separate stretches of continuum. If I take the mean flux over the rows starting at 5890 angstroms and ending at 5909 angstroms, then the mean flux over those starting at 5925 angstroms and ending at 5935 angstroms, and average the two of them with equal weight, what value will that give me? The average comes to 1.34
